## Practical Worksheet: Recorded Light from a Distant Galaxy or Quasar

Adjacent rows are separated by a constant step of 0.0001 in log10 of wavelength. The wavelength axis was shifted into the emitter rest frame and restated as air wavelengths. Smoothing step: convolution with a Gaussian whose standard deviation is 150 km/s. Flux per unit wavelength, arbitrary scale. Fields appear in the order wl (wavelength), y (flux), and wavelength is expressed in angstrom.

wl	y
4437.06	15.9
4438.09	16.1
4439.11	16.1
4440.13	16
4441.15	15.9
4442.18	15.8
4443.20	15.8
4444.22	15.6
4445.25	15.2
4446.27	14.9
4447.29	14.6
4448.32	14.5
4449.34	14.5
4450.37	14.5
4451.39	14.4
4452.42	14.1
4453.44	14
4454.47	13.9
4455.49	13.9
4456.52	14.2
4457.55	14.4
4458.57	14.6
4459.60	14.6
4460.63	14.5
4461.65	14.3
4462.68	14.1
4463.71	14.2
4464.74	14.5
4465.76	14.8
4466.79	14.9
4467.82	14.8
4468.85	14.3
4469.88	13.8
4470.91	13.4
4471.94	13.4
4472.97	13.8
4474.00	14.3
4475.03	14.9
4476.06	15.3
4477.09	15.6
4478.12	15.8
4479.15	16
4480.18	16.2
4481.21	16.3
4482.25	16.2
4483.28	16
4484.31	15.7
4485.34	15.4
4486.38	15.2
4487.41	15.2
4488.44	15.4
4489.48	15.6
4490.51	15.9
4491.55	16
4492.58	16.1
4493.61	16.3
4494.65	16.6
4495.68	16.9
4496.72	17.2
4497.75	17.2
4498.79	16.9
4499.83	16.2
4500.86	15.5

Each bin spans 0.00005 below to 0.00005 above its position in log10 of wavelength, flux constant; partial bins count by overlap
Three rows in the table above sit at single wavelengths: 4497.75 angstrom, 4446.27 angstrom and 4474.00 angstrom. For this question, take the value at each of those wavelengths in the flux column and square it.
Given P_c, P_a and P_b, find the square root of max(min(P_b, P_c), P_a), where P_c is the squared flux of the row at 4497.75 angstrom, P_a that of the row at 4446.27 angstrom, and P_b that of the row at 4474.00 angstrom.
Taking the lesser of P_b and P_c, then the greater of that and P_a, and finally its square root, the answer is 14.9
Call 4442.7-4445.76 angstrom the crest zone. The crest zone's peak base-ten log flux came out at 1.20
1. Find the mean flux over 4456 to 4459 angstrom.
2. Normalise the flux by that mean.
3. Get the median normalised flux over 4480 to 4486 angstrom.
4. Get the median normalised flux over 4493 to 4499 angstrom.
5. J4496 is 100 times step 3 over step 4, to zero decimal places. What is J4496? 95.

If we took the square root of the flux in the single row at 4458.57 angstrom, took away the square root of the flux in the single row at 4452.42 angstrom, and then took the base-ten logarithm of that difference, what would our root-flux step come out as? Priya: -1.2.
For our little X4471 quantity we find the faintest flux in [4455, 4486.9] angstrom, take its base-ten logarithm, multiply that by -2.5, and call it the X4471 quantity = -2.82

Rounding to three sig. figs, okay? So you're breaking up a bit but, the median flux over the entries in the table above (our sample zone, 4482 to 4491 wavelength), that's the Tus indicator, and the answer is 15.6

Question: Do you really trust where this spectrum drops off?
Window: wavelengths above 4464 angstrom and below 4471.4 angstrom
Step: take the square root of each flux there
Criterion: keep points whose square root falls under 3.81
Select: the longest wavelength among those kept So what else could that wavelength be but 4470.91 angstrom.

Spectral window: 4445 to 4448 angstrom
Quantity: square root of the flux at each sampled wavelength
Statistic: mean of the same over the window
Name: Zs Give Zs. 3.86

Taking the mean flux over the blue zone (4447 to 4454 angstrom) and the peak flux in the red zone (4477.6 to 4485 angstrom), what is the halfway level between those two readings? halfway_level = 15.3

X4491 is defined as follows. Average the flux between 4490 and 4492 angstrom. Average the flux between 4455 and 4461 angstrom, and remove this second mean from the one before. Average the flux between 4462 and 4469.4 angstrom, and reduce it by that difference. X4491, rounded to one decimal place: 12.9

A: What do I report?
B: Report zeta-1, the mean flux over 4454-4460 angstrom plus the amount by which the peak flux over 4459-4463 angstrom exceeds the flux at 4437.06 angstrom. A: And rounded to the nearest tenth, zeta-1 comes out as 13.0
